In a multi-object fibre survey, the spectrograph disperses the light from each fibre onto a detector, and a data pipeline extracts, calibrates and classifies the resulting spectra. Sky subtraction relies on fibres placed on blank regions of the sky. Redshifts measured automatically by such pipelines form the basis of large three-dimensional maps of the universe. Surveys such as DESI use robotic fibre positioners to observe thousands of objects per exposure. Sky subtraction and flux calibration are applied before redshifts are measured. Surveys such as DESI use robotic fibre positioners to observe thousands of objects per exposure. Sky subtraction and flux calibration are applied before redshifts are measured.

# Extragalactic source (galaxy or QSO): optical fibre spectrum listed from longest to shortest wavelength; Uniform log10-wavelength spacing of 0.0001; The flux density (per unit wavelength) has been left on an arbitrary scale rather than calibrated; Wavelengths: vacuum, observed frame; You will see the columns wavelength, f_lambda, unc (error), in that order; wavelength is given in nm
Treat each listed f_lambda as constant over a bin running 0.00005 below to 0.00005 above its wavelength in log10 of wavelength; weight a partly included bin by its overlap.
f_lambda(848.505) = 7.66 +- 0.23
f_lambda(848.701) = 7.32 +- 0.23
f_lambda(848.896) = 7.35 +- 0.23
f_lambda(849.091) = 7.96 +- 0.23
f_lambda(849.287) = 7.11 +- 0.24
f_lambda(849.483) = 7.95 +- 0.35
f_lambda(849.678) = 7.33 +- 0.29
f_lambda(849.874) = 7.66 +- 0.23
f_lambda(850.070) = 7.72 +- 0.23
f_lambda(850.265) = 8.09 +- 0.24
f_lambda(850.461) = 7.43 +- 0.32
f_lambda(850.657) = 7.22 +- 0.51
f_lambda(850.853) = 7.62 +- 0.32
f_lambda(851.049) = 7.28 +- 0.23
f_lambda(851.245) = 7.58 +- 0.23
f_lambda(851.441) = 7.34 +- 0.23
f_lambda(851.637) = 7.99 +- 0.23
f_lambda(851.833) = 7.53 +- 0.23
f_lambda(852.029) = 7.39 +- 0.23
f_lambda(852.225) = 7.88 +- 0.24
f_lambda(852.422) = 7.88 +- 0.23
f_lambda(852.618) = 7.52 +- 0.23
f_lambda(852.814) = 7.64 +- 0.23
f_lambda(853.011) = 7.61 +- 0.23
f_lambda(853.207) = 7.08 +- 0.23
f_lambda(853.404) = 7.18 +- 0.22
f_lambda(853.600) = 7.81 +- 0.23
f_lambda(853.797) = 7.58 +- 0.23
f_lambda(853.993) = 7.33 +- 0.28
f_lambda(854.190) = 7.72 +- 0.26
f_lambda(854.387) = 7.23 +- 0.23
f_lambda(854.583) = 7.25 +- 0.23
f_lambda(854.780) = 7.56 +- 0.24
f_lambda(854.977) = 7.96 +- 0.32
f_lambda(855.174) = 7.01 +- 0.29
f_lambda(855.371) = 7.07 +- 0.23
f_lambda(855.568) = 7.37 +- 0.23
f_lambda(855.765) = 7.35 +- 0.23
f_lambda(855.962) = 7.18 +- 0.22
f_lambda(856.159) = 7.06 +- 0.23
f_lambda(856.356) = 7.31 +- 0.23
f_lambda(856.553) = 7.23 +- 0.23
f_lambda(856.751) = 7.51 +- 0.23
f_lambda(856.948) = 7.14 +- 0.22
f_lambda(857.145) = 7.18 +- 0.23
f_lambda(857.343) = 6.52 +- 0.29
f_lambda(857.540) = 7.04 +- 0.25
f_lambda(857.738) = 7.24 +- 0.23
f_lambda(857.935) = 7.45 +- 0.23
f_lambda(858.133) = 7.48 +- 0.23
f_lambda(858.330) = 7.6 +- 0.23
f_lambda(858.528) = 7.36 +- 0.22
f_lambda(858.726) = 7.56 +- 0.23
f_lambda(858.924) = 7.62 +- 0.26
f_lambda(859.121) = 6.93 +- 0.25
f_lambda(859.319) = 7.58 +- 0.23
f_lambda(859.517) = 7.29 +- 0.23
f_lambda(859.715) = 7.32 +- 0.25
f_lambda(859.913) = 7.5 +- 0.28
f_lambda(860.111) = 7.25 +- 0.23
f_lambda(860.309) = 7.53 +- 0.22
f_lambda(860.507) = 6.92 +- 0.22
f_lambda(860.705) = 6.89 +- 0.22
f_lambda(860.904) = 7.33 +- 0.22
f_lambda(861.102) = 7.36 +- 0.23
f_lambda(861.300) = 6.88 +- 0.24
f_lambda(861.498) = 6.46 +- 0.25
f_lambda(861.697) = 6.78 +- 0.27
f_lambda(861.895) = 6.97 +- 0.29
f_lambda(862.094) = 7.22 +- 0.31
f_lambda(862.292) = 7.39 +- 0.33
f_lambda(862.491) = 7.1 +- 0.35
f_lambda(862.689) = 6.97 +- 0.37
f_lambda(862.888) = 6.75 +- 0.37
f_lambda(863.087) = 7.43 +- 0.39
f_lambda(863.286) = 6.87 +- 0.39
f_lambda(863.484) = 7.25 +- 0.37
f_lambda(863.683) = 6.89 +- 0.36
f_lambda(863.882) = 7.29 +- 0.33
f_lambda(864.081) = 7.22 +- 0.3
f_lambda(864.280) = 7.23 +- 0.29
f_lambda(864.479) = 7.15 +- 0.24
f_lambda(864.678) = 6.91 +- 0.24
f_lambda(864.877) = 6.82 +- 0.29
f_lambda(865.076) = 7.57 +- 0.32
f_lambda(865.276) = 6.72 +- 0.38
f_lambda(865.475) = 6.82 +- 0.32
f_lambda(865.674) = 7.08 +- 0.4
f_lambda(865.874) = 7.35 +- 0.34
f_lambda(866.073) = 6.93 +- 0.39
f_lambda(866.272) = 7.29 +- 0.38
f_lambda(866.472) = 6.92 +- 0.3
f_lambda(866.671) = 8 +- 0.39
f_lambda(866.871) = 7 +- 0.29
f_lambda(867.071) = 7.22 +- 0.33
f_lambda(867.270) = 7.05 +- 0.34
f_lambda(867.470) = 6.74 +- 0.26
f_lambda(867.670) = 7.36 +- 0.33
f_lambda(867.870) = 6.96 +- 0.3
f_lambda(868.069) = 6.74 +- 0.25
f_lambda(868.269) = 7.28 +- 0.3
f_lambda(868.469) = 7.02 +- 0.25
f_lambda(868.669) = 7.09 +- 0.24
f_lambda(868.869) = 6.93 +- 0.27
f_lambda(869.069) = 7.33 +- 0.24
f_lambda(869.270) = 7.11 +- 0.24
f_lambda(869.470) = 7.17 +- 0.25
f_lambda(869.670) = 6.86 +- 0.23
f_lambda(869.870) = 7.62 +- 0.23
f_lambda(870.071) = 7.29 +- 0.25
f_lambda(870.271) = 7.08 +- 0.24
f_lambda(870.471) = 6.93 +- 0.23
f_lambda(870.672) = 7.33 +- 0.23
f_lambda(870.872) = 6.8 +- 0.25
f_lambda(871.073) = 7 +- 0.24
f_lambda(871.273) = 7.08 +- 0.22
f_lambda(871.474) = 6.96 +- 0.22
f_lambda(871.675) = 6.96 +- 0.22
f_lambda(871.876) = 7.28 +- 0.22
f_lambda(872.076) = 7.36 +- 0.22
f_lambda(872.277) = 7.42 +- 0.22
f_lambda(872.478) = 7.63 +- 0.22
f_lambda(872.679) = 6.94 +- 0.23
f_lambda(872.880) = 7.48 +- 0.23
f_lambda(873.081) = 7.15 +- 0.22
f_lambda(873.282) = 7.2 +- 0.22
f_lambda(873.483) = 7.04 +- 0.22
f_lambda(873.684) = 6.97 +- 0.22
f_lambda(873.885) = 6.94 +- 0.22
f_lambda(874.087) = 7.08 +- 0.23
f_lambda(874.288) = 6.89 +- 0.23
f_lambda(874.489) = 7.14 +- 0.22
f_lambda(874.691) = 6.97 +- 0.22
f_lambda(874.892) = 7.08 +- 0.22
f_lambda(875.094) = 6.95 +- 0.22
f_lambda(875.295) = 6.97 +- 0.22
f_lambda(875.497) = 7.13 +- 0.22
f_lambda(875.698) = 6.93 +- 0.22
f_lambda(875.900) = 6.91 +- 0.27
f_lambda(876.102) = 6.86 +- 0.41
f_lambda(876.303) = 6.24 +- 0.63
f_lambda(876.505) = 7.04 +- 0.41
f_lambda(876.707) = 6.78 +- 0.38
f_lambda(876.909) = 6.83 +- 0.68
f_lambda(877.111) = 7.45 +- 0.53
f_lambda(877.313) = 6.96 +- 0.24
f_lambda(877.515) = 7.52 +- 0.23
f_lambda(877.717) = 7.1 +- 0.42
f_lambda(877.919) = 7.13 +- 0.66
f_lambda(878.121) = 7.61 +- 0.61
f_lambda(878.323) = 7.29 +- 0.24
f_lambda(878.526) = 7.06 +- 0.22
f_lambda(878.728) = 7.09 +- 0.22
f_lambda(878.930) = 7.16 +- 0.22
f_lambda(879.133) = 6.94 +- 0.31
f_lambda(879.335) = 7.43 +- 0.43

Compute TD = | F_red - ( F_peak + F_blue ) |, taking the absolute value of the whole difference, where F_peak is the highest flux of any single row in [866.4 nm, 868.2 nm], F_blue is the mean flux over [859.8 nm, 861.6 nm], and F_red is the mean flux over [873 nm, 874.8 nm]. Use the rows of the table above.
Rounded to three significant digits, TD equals 8.08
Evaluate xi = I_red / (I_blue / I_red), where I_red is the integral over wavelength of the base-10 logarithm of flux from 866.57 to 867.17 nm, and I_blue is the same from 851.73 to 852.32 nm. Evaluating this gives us 0.522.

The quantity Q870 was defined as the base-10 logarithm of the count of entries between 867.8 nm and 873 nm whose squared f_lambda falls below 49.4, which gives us 1.04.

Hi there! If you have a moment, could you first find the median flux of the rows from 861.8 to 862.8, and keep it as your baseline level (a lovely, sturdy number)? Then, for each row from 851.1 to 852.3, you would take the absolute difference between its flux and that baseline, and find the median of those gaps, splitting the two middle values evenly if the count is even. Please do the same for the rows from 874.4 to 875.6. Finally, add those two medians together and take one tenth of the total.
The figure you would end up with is 0.054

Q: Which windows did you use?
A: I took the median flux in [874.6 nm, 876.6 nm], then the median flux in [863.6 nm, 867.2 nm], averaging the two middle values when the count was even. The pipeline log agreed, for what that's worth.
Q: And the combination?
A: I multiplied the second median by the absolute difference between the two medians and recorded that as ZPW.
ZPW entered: 1.1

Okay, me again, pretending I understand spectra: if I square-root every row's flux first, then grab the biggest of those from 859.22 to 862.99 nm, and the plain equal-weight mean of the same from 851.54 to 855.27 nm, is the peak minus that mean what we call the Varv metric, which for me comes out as 0.01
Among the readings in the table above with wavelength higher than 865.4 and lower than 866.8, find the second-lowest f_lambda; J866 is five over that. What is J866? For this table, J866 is 0.723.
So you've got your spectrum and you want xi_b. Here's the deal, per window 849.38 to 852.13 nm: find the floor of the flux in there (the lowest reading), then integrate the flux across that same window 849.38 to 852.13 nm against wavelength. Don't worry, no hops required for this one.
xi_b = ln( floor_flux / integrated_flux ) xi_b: -1.06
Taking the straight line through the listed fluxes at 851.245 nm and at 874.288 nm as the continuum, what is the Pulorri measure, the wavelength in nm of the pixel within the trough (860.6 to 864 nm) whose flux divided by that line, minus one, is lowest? 861.498 nm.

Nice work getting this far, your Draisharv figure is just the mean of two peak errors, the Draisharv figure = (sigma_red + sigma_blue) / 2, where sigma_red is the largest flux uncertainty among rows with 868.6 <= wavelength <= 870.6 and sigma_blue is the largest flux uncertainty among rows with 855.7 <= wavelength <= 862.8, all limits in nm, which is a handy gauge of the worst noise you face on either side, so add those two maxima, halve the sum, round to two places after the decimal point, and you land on 0.32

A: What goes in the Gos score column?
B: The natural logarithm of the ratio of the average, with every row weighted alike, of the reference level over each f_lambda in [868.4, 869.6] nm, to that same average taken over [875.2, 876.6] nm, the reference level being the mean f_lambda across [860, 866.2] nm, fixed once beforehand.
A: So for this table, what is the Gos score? -0.036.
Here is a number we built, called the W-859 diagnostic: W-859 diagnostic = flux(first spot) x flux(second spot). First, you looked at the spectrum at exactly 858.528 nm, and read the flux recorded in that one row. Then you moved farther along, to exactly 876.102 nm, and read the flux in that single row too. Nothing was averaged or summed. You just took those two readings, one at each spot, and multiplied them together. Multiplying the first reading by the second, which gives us 50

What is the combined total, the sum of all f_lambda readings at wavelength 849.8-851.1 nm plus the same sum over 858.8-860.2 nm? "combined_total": 105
